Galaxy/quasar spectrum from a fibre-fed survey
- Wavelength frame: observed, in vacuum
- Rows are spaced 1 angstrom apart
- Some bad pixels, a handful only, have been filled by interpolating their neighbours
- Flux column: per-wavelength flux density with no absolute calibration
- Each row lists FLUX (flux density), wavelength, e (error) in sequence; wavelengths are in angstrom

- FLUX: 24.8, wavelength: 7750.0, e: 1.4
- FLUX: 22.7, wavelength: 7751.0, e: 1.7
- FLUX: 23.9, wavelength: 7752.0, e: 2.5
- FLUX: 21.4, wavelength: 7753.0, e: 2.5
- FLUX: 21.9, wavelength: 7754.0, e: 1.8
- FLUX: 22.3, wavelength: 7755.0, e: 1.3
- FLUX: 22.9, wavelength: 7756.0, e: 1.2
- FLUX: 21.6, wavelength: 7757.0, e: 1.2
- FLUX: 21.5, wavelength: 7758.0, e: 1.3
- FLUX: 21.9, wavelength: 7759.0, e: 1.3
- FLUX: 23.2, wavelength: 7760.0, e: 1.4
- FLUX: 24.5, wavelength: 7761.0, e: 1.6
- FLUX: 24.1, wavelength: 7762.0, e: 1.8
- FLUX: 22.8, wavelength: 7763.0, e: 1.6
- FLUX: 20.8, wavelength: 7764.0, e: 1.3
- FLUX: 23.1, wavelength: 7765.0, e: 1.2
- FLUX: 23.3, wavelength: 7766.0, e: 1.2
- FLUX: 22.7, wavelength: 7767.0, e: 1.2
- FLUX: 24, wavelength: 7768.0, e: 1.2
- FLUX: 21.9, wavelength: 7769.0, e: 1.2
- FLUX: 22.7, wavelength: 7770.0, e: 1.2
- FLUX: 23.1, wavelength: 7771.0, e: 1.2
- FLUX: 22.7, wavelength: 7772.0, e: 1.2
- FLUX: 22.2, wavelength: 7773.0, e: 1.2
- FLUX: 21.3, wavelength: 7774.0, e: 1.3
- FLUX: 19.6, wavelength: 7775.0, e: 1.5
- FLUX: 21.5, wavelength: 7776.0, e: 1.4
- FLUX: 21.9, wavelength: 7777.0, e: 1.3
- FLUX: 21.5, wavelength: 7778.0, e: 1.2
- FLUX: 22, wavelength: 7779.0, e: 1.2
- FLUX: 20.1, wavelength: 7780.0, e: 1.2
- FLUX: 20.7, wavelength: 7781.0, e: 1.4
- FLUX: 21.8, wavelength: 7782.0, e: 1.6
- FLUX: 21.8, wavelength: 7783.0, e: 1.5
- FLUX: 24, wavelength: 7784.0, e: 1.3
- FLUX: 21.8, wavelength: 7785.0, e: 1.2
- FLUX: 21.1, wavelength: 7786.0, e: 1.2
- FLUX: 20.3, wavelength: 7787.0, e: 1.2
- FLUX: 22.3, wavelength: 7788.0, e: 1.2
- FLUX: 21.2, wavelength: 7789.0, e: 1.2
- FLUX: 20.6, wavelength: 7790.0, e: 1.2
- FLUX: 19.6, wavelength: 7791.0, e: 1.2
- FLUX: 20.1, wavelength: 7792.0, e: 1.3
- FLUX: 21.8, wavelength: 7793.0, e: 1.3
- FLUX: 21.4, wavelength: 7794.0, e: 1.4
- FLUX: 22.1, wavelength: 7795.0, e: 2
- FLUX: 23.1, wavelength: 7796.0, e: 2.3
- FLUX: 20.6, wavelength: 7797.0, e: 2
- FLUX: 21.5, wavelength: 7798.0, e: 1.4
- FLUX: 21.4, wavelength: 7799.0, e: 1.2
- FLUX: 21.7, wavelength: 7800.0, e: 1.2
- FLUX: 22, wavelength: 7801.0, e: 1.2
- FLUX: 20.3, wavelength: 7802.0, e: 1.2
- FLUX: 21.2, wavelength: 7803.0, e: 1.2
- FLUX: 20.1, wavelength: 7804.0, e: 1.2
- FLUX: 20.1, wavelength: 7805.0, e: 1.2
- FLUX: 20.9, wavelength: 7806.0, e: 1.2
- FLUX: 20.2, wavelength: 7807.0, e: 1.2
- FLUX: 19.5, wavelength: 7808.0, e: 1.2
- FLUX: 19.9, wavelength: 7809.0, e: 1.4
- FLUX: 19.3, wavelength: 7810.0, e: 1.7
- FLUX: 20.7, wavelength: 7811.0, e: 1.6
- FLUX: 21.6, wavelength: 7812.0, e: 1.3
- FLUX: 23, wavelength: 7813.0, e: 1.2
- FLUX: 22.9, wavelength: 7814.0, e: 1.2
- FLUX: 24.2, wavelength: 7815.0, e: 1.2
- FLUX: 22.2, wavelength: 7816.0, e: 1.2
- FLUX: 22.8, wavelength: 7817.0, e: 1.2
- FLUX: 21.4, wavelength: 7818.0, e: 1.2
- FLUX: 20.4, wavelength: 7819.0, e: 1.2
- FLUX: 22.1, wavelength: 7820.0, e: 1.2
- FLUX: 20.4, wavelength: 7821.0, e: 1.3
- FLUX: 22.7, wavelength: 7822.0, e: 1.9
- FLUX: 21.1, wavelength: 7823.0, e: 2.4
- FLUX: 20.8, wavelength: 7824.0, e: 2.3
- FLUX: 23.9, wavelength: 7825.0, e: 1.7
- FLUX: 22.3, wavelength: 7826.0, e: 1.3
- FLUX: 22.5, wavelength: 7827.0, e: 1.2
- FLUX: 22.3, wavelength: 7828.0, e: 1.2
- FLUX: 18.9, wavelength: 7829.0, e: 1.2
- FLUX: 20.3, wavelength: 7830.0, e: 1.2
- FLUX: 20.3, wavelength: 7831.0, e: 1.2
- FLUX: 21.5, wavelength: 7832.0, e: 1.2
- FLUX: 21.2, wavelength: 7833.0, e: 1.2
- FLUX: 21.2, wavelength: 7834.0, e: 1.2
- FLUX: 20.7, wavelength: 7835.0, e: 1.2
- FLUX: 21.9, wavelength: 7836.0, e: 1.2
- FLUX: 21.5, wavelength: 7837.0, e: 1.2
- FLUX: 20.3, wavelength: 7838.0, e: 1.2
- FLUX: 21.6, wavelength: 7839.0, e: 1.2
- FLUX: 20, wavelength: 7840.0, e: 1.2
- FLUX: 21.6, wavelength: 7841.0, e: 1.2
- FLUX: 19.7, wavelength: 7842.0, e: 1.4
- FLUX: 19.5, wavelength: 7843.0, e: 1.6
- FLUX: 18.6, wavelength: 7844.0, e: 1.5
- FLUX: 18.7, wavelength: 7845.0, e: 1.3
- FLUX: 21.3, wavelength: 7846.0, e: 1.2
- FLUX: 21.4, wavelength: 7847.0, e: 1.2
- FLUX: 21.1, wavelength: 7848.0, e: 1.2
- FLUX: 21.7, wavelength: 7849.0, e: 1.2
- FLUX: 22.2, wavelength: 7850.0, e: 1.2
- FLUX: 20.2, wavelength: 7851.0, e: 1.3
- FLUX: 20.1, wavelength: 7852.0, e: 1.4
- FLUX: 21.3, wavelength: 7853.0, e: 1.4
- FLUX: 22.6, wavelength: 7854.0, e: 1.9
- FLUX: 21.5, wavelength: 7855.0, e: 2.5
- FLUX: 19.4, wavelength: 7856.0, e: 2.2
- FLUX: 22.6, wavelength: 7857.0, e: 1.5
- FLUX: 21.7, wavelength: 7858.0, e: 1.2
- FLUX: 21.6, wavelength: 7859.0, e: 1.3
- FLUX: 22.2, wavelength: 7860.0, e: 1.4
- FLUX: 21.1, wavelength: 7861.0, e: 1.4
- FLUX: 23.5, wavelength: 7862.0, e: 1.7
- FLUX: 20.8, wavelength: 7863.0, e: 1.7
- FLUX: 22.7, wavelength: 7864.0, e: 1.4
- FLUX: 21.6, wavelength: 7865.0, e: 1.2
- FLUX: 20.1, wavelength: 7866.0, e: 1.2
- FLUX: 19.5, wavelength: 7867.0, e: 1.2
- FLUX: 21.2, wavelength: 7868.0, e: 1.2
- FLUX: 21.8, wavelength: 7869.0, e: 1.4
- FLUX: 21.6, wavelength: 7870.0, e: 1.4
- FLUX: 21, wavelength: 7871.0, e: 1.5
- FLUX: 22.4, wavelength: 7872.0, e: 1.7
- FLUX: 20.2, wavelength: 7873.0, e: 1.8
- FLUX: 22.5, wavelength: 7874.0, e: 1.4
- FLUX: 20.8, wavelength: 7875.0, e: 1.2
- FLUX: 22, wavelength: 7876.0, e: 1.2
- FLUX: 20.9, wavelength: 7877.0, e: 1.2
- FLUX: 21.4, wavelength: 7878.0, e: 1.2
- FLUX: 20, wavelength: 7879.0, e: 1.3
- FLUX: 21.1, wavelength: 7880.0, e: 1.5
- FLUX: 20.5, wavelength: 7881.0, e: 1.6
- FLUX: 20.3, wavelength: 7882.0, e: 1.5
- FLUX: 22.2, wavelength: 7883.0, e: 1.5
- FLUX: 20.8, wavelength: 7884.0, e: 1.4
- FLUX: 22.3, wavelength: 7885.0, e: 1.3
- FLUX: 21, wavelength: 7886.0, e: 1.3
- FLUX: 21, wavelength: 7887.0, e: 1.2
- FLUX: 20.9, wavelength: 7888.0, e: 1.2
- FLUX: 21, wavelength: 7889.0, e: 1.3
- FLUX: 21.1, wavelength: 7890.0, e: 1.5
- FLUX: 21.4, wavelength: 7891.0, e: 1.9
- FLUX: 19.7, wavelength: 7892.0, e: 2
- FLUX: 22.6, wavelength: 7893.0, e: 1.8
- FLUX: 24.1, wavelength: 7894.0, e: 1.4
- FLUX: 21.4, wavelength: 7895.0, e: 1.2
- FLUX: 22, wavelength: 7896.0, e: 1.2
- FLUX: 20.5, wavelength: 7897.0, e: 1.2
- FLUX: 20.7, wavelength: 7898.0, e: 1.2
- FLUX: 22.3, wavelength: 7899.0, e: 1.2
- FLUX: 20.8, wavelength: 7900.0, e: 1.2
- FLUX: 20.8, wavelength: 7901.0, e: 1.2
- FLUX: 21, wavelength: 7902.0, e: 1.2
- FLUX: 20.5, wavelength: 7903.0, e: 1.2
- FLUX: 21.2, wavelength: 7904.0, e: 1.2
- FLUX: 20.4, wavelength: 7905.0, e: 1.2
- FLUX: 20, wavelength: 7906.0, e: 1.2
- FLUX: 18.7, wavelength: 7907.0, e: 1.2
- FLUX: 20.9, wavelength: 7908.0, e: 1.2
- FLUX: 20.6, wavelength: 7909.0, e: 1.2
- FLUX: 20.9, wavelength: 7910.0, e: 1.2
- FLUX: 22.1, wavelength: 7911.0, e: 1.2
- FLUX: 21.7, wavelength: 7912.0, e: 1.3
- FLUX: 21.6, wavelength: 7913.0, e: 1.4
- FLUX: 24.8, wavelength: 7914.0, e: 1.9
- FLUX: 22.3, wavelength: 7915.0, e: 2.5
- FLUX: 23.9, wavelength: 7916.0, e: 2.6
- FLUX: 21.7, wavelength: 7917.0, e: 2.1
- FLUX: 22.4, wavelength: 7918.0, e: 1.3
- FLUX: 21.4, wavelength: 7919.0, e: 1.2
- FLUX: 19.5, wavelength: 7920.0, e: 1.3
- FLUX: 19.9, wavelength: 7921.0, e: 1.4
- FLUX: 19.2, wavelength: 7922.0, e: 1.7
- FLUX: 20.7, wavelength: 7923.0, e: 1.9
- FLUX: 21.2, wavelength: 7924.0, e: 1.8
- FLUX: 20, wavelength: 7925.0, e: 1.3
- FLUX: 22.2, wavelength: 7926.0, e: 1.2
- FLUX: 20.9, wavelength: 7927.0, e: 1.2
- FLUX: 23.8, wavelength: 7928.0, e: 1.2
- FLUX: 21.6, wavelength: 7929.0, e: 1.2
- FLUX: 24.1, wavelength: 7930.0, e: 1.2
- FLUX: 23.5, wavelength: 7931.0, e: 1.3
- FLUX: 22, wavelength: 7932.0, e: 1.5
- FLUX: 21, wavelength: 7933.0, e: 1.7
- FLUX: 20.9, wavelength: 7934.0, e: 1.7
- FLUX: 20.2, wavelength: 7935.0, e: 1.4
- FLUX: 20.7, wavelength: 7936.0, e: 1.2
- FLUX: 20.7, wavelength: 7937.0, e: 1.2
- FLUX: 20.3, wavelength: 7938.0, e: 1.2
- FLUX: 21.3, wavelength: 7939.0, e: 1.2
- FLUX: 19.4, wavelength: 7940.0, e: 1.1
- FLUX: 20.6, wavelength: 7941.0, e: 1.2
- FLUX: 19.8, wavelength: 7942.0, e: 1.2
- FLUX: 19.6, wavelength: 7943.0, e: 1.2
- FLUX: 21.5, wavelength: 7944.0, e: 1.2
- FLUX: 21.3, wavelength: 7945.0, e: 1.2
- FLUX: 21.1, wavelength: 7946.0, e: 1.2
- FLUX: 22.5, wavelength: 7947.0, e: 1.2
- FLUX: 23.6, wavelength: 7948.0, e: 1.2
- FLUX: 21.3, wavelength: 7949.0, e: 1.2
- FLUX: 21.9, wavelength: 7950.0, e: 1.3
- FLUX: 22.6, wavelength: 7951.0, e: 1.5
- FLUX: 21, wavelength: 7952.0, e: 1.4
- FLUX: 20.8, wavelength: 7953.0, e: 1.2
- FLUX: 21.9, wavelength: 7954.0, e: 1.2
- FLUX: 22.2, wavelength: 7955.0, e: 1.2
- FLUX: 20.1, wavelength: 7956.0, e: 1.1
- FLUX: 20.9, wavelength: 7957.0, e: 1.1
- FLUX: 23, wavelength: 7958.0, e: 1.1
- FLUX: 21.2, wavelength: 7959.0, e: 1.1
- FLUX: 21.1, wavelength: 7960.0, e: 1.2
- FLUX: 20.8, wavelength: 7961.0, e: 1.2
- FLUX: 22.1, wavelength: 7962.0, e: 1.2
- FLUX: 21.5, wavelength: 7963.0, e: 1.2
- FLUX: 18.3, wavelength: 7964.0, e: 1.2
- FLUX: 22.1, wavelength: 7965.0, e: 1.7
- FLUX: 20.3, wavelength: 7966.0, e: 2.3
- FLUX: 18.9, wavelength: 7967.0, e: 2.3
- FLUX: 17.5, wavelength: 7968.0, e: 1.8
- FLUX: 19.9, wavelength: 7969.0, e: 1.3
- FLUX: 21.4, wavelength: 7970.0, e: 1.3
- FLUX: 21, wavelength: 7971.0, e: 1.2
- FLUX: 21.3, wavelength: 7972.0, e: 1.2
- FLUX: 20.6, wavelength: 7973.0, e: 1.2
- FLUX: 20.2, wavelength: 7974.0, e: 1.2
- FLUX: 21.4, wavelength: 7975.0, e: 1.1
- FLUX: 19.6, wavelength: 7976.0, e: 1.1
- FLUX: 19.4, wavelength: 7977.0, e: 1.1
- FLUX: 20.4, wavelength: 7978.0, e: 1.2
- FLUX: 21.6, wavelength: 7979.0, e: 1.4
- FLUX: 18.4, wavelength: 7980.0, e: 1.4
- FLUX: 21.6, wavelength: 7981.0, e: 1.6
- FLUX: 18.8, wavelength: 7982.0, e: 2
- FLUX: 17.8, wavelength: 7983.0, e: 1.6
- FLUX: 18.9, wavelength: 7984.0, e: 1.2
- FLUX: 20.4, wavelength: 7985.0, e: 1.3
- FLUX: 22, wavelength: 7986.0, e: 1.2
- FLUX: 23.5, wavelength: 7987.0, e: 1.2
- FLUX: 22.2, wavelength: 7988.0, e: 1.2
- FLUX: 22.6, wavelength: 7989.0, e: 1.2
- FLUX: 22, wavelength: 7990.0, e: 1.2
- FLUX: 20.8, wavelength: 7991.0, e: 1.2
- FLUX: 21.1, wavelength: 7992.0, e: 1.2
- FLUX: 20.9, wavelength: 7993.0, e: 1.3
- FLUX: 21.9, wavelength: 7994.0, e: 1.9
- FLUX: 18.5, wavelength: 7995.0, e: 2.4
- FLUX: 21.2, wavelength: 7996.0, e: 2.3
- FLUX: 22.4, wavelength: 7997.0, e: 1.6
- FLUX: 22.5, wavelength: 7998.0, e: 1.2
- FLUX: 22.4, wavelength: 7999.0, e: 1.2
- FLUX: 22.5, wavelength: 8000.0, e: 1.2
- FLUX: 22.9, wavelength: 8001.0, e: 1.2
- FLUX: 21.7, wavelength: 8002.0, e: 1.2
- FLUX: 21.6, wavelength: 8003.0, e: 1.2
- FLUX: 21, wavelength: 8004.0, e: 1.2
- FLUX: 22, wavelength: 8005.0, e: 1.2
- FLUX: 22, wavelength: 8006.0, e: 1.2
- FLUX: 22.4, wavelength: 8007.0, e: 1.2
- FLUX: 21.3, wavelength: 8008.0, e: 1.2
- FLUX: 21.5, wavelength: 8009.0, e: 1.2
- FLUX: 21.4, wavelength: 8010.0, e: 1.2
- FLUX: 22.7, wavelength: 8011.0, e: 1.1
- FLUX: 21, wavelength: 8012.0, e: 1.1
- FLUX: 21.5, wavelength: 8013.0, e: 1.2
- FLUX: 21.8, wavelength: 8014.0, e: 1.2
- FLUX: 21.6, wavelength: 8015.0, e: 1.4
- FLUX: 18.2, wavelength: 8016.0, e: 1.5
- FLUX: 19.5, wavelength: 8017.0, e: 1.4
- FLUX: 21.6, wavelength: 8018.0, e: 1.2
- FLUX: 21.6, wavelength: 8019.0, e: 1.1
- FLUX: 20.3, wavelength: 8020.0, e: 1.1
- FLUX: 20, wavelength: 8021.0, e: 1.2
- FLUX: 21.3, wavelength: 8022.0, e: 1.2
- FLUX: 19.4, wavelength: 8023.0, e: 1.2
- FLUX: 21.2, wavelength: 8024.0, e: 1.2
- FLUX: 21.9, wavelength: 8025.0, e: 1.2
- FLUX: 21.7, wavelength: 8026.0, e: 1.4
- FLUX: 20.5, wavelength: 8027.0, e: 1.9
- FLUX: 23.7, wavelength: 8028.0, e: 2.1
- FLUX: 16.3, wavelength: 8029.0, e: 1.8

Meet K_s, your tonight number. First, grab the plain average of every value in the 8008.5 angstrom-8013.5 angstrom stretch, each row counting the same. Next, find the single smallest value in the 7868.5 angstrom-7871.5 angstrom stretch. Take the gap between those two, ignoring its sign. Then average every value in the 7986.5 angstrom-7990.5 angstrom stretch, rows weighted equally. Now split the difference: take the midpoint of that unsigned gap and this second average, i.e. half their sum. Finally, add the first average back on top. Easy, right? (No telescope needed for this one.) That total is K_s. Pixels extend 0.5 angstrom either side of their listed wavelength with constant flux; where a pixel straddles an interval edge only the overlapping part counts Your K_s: 33.2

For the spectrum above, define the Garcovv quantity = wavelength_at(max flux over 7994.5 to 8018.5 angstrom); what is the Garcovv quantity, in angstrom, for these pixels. 8001.0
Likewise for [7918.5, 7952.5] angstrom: 7930.0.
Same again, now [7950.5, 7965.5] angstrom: 7958.0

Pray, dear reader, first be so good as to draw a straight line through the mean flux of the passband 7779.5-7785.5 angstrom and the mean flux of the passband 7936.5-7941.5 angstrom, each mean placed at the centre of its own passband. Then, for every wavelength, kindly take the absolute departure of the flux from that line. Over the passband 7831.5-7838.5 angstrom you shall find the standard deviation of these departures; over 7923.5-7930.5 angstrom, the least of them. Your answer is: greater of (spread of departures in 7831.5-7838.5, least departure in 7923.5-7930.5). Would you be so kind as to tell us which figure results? 0.34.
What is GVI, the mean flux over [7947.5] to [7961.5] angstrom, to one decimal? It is 21.6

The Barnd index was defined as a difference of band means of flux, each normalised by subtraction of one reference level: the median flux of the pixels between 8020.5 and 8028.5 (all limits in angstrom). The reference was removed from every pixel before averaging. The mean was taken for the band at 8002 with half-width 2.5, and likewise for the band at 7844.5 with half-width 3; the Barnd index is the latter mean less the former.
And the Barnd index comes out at -2.1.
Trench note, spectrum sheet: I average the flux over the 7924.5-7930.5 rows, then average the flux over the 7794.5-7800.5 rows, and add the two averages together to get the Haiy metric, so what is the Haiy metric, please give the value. 43.8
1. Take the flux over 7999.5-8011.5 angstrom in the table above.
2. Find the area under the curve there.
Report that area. 263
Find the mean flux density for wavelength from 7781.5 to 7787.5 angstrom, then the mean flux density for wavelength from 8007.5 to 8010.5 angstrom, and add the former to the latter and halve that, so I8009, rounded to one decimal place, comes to 21.6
